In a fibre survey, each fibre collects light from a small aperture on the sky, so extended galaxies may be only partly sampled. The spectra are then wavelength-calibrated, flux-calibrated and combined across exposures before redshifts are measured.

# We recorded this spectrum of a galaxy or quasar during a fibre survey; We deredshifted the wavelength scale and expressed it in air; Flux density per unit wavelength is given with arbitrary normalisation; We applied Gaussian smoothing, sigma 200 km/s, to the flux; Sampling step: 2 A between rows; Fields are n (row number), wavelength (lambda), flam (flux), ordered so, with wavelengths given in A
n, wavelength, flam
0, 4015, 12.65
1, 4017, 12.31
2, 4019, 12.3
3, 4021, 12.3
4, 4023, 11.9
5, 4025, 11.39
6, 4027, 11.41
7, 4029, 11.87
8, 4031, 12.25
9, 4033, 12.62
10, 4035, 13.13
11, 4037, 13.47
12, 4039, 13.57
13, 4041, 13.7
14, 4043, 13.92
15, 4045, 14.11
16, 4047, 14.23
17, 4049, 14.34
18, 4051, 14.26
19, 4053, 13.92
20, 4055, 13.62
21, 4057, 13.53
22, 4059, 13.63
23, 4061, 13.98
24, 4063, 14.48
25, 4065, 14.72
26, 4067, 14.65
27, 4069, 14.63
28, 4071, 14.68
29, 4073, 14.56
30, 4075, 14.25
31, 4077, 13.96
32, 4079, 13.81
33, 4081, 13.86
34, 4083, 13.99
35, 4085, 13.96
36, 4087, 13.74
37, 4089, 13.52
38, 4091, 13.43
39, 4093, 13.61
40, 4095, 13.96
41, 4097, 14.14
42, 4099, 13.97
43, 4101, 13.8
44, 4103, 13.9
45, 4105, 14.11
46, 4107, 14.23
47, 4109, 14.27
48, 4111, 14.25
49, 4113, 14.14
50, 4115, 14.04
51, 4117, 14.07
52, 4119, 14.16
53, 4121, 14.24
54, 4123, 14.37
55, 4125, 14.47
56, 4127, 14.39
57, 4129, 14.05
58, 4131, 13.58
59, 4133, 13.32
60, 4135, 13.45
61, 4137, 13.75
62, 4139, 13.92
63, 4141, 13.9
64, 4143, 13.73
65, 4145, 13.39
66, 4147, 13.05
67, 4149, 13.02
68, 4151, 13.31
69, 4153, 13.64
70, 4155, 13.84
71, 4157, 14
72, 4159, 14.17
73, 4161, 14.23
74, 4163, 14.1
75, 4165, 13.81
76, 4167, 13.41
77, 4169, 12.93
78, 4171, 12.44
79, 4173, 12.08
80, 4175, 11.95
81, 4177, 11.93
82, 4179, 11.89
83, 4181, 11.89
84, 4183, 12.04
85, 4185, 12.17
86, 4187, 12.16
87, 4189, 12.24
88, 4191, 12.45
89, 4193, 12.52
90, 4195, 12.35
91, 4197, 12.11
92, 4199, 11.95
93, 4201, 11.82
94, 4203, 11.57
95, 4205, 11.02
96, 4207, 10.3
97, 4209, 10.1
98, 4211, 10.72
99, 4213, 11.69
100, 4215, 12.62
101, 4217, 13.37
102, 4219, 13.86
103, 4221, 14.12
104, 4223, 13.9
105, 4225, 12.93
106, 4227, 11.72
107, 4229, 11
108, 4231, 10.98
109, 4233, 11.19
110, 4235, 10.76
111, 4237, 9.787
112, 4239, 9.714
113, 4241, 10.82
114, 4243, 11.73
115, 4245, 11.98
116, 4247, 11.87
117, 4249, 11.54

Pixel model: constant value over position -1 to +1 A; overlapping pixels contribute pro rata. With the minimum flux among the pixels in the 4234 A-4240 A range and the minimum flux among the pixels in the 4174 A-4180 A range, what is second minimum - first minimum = 2.18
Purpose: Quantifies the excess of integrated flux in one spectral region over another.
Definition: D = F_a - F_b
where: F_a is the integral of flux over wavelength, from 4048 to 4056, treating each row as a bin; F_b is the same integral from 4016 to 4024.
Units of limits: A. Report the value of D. 15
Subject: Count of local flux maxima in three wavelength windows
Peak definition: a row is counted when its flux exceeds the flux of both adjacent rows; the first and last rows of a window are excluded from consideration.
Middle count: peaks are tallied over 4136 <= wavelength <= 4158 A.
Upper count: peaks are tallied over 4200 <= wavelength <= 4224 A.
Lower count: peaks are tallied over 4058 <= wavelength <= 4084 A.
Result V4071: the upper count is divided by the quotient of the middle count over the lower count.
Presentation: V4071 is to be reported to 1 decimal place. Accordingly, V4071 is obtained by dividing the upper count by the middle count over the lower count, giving 2.0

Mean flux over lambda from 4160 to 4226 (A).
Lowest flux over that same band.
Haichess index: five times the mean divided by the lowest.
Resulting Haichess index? 6.13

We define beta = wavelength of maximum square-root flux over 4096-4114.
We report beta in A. 4109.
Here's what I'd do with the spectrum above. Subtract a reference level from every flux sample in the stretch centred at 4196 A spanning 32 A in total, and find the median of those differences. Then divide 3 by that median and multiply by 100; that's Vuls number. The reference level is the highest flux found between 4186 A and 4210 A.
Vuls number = -571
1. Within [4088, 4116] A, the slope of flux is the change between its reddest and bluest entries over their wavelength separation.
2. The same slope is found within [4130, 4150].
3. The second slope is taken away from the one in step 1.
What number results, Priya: 0.051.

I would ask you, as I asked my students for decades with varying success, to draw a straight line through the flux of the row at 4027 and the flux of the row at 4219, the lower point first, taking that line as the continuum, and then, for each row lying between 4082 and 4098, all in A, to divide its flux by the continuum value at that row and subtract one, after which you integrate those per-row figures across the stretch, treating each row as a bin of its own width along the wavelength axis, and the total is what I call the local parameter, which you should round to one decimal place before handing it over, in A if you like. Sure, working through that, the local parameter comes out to 2.1 A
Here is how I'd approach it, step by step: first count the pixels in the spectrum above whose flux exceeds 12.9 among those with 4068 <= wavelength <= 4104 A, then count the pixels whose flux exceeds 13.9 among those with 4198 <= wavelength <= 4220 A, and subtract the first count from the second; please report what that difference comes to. -18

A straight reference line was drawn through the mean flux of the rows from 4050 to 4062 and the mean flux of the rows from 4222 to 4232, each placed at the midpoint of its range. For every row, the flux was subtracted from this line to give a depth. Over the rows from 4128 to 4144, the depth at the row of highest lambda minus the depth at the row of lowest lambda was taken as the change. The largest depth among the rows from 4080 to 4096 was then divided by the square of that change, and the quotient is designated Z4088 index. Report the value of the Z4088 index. 1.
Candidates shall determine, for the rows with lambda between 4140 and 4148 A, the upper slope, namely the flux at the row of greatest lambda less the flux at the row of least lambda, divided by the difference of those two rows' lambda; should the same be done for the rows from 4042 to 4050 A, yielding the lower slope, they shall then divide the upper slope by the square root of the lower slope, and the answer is -0.5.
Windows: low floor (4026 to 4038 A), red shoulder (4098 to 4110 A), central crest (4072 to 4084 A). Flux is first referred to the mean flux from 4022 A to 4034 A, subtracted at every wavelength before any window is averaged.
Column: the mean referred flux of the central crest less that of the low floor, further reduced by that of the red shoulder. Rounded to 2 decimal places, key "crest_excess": -0.53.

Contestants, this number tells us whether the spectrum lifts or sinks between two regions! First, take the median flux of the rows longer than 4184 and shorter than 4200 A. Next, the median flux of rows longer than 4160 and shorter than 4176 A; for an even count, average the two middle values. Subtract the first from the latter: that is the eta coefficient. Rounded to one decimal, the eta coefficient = 1.0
